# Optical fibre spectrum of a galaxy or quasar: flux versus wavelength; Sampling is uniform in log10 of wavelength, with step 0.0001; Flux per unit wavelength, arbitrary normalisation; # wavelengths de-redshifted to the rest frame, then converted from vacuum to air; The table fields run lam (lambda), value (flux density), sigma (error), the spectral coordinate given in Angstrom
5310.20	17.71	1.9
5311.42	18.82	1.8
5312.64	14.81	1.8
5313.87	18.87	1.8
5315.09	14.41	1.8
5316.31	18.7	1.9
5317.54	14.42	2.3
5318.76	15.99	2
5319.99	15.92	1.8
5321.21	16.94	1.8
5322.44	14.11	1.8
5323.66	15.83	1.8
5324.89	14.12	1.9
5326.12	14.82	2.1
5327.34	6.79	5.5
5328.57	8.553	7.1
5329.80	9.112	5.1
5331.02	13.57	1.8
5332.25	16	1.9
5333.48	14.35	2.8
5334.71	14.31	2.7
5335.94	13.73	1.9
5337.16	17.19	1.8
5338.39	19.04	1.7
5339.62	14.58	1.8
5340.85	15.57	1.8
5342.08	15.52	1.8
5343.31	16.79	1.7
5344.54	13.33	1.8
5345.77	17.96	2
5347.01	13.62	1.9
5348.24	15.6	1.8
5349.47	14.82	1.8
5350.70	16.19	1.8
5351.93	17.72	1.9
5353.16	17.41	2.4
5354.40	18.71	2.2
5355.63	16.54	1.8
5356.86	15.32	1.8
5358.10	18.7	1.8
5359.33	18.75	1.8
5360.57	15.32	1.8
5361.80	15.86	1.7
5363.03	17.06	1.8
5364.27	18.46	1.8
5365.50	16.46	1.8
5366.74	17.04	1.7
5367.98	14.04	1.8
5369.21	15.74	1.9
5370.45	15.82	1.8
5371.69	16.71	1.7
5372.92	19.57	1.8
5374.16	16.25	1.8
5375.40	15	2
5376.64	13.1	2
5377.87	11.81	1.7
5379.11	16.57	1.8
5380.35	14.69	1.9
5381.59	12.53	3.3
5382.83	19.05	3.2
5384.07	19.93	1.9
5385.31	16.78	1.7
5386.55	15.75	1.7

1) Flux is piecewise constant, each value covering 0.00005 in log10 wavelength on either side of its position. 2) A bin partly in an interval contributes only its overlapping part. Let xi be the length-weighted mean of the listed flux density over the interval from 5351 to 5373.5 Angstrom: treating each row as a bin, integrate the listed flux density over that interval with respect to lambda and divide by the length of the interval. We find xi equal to 16.9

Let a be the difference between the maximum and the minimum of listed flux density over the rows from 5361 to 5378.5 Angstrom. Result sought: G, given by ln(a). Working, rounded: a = 8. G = 2.0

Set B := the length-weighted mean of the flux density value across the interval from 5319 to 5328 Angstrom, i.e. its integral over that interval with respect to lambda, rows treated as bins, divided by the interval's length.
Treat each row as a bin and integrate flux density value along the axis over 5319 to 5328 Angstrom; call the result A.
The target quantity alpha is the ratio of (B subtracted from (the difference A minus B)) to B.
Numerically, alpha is 7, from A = 127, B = 14.1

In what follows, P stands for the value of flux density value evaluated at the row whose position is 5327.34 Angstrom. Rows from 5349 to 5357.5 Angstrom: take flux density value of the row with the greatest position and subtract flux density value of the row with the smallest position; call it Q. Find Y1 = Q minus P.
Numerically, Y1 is -6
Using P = 6.79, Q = 0.5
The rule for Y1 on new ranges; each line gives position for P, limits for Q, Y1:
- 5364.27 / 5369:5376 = -19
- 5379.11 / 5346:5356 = -14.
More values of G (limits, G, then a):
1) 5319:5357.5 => 2.5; 12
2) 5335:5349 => 1.7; 6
